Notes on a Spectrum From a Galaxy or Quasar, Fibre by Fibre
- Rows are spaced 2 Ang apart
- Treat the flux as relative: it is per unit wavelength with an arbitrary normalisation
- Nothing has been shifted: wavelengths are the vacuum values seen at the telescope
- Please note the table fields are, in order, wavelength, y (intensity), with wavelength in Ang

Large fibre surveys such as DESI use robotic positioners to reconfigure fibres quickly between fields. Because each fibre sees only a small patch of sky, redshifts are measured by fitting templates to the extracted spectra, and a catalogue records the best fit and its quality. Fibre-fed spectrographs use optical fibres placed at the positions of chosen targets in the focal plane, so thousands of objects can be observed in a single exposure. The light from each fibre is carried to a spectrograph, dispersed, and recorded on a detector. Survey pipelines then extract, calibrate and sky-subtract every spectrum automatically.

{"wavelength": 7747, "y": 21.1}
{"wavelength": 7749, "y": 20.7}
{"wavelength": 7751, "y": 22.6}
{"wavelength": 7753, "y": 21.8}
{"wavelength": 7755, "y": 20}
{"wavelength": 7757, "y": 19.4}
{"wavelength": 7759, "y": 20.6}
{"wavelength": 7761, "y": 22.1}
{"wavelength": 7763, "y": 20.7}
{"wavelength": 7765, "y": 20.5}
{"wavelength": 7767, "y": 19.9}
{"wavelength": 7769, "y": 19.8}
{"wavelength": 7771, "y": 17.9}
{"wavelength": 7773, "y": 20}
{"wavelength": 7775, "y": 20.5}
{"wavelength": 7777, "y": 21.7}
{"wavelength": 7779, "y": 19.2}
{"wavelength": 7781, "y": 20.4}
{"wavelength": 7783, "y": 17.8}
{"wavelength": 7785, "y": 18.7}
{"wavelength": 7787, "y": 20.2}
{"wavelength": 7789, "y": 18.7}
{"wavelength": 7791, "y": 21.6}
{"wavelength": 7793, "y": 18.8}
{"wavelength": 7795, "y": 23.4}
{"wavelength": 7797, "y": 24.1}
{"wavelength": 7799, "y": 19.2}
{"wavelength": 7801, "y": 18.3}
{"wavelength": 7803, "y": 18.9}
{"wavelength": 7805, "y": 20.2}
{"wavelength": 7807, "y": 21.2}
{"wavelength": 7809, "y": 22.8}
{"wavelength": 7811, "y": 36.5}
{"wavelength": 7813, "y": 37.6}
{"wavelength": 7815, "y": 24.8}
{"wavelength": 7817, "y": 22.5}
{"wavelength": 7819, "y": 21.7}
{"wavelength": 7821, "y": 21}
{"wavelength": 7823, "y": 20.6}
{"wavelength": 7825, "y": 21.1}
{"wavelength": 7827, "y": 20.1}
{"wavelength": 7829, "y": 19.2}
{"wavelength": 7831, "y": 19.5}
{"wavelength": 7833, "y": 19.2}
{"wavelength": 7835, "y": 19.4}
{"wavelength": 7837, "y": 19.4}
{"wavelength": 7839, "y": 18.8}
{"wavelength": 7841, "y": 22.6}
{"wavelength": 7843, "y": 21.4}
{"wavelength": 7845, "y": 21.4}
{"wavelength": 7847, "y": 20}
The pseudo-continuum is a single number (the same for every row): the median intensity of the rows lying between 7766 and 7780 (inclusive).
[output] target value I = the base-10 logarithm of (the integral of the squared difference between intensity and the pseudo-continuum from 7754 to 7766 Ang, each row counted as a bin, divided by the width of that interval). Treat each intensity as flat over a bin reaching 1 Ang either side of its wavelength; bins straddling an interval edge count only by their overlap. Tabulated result 0.04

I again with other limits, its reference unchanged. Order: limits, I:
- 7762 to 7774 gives -0.08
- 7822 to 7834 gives -0.29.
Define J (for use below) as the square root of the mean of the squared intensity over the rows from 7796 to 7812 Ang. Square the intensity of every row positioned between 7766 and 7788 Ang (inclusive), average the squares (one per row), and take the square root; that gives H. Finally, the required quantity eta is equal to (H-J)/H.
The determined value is -0.19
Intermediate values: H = 19.7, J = 23.3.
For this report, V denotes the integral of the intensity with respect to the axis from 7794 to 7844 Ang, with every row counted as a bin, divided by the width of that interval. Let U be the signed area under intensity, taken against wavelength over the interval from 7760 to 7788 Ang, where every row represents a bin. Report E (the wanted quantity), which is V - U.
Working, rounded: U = 559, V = 22.1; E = -537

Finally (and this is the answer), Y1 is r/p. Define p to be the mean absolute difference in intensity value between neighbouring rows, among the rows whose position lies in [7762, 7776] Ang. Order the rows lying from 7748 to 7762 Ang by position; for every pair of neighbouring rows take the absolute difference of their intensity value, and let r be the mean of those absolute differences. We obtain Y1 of 1.4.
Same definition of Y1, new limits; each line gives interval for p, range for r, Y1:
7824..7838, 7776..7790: 3.8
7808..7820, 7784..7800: 0.4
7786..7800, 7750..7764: 0.4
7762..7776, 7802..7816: 5.8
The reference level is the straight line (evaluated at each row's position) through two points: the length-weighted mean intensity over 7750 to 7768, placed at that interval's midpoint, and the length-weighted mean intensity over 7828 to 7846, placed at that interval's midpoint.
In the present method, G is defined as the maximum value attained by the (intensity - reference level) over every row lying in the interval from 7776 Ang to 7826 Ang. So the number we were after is 17.3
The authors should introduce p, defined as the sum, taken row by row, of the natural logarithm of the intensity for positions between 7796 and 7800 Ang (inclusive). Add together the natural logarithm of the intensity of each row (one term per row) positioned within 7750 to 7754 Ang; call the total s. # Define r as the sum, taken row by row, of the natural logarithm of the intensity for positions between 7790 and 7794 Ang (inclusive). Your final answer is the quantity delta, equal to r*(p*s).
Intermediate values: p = 6.14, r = 6.007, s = 6.20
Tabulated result 229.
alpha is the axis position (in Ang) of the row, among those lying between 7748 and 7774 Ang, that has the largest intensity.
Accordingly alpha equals 7751 Ang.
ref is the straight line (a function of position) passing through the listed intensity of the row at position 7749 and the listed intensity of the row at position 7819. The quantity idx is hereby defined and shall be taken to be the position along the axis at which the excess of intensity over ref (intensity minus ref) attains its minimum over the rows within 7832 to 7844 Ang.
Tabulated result 7839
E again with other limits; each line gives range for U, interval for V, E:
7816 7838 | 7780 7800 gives -427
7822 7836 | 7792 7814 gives -254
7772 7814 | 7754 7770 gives -899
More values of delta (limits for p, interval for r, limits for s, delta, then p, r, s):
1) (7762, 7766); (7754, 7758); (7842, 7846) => 221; 6.05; 5.961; 6.13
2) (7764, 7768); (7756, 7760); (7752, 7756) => 219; 6.01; 5.991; 6.08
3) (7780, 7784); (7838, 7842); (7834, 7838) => 212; 5.89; 6.052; 5.93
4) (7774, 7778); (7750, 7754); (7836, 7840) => 223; 6.10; 6.200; 5.90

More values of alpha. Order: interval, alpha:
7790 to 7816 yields 7813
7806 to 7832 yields 7813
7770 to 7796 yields 7795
